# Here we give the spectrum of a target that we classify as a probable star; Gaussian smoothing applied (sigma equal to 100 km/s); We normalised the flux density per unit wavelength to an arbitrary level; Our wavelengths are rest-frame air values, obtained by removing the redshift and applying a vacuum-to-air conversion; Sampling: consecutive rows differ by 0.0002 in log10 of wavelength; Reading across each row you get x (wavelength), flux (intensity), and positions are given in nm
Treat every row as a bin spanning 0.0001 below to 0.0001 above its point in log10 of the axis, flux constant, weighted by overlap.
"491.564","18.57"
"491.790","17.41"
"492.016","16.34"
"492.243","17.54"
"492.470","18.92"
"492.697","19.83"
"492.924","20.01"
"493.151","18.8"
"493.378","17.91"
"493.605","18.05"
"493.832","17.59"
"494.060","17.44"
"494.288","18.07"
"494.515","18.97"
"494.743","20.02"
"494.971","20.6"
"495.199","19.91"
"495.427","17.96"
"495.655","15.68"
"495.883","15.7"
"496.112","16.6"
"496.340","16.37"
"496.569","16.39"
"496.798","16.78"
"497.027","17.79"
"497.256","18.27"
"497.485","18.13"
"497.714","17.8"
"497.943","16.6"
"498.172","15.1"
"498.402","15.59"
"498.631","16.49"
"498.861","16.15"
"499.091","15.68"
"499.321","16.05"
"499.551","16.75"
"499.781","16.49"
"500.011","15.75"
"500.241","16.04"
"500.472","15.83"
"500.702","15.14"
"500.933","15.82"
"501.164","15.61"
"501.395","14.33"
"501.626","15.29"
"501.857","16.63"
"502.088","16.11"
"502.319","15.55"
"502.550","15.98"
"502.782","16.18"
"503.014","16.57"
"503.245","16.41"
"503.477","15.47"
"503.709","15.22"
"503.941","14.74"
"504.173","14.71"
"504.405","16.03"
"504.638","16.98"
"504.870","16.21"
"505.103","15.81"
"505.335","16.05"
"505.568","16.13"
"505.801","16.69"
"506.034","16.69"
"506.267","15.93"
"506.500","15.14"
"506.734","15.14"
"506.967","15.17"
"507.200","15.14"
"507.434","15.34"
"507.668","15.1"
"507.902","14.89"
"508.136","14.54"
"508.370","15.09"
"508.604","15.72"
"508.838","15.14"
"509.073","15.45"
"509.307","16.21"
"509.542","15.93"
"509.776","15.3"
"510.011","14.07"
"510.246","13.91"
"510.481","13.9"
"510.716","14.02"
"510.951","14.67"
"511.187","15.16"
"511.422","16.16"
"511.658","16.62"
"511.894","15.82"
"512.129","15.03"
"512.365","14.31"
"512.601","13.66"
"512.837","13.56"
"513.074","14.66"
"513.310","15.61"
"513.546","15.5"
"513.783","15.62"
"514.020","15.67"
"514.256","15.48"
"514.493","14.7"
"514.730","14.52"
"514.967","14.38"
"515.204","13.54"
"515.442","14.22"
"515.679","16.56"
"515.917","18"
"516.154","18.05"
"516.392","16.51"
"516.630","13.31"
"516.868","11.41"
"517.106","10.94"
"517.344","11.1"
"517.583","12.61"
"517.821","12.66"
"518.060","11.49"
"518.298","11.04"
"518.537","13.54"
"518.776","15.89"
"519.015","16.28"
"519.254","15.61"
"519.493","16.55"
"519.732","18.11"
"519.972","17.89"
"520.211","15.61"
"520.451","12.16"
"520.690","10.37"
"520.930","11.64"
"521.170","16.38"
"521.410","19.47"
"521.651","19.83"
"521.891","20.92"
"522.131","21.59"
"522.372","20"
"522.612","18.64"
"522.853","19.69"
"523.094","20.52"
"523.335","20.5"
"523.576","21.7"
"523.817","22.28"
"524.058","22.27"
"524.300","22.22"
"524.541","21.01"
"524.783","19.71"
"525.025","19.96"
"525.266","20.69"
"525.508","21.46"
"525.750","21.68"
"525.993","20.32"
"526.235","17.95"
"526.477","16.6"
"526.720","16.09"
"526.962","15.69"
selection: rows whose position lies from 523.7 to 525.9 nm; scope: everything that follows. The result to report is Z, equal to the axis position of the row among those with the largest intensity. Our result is 523.817 nm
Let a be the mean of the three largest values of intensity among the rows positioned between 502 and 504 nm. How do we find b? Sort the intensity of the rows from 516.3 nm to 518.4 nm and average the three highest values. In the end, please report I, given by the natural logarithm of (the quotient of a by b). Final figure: 0.15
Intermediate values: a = 16.4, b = 14.2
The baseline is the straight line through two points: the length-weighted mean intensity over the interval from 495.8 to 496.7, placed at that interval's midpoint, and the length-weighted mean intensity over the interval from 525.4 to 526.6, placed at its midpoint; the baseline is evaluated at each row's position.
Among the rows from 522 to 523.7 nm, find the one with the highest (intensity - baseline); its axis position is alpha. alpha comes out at 522.131 nm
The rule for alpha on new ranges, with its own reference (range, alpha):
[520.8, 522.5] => 522.131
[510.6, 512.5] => 511.658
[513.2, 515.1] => 513.310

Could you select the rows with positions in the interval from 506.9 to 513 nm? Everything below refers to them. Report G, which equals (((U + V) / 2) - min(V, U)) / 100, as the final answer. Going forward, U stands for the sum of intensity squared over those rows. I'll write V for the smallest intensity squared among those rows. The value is 28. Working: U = 5864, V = 184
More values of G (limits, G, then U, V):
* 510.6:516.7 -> 29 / 6051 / 177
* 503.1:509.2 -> 31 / 6318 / 211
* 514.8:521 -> 27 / 5413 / 108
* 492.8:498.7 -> 40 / 8145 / 228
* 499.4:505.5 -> 32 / 6530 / 205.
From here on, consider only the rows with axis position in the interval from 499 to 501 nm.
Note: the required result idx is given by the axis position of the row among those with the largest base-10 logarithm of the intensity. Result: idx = 499.551 nm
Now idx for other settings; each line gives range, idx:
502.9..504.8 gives 504.638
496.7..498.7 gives 497.256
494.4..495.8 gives 494.971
